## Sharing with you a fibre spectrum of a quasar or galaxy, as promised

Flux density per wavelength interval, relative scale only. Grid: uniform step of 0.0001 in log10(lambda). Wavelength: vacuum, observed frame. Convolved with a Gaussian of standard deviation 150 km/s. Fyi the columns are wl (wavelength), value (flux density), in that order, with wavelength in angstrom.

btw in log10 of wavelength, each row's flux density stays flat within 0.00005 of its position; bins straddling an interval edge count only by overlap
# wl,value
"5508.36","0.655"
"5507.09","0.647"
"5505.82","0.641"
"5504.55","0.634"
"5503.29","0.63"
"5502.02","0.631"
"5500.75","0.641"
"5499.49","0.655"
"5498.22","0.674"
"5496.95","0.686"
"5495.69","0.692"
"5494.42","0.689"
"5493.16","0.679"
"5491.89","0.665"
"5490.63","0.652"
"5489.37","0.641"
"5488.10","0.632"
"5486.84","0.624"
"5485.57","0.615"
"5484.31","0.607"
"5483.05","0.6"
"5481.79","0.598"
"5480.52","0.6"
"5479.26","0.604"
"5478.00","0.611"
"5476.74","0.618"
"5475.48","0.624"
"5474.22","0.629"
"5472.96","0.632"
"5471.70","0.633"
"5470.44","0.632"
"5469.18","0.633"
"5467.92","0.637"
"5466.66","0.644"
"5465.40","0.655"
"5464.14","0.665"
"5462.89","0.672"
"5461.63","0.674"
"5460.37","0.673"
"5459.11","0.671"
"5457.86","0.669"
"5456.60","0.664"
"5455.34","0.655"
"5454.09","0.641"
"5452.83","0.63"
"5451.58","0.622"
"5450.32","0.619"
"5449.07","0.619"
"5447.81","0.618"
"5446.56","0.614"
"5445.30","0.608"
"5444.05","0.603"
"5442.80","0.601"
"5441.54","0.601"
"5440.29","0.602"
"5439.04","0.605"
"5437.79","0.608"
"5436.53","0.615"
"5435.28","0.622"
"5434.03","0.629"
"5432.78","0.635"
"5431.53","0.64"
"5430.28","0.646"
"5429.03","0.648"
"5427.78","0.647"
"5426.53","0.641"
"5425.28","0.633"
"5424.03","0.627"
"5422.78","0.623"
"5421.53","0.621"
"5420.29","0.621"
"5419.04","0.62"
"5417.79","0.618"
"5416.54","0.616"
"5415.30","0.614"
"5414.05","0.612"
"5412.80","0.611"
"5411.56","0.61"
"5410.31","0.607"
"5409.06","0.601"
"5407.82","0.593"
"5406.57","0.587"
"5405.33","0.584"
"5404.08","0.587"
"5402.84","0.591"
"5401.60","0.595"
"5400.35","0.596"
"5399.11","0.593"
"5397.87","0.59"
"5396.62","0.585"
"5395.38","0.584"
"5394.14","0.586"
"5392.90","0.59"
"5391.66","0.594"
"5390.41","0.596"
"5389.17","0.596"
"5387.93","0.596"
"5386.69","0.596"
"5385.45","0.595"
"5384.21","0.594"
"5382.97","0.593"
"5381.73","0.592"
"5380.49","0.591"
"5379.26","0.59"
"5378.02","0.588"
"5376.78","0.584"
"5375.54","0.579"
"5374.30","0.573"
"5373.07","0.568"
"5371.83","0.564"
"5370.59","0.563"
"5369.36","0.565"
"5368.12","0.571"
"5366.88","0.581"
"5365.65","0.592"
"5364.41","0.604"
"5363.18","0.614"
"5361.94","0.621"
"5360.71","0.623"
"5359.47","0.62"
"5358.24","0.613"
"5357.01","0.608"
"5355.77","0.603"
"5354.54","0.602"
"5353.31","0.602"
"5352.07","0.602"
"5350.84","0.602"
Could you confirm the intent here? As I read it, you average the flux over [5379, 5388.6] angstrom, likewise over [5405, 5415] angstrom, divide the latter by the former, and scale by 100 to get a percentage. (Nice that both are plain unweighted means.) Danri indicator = 101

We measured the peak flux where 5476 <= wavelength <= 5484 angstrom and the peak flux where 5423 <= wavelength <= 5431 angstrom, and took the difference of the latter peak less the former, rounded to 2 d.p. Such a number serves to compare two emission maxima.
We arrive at 0.03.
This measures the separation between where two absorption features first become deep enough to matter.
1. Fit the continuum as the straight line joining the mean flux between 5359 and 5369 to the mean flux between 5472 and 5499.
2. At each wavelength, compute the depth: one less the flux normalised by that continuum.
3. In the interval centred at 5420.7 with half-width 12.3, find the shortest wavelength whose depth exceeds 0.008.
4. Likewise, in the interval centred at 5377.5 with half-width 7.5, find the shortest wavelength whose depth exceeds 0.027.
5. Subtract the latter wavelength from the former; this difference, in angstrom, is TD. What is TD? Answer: 38.5 angstrom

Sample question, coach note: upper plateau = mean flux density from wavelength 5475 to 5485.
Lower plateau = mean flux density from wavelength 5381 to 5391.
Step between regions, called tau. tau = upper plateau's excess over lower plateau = 0.013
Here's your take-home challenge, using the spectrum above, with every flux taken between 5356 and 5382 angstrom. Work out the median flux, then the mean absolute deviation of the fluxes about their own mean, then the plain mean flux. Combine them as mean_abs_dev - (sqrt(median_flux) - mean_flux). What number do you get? -0.161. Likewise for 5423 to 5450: -0.151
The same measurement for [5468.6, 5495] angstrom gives -0.145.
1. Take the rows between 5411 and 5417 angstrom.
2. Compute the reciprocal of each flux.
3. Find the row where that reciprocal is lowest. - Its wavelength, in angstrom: 5416.54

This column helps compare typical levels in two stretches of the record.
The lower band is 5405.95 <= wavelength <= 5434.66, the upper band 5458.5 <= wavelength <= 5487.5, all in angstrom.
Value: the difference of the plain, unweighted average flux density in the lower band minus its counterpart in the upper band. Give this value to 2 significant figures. -0.011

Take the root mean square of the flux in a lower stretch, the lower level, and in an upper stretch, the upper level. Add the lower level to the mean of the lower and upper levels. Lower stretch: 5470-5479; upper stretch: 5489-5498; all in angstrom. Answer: 1.27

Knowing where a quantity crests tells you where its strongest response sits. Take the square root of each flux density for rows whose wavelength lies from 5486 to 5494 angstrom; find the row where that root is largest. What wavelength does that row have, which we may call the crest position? 5493.16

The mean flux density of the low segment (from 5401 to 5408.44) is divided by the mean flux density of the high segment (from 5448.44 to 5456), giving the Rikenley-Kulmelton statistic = 0.93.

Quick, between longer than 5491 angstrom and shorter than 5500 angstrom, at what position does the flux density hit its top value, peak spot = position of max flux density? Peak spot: 5495.69 angstrom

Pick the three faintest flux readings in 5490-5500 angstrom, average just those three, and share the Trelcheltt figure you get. 0.66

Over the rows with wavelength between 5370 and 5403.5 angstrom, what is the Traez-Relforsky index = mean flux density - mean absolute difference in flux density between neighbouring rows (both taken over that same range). 0.585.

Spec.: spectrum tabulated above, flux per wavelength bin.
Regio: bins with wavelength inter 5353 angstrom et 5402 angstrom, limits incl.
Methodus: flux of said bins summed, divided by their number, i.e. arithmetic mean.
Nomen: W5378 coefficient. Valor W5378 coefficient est 0.59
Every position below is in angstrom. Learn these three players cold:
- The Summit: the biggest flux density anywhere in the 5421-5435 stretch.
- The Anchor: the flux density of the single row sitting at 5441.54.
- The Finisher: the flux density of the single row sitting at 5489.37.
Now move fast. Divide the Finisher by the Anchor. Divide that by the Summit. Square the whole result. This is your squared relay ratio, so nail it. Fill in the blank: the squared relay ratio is 2.71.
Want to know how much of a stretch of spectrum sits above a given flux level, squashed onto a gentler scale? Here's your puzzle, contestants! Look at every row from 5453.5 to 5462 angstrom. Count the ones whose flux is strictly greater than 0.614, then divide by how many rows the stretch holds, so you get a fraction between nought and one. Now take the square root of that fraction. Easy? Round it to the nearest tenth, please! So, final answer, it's 1.0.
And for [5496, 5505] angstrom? 1.0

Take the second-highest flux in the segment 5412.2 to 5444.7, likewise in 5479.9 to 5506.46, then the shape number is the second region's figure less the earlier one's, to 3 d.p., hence 0.042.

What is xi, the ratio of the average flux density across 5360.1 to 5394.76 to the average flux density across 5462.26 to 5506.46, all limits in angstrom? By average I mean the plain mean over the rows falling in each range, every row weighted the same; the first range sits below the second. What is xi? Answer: 0.92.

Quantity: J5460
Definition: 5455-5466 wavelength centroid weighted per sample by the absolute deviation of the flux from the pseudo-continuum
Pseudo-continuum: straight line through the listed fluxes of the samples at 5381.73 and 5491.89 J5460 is 5460.1 angstrom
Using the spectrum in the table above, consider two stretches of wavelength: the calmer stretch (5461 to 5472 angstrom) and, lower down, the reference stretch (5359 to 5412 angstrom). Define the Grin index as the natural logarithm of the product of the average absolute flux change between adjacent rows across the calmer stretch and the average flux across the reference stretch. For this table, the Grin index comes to -5.8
